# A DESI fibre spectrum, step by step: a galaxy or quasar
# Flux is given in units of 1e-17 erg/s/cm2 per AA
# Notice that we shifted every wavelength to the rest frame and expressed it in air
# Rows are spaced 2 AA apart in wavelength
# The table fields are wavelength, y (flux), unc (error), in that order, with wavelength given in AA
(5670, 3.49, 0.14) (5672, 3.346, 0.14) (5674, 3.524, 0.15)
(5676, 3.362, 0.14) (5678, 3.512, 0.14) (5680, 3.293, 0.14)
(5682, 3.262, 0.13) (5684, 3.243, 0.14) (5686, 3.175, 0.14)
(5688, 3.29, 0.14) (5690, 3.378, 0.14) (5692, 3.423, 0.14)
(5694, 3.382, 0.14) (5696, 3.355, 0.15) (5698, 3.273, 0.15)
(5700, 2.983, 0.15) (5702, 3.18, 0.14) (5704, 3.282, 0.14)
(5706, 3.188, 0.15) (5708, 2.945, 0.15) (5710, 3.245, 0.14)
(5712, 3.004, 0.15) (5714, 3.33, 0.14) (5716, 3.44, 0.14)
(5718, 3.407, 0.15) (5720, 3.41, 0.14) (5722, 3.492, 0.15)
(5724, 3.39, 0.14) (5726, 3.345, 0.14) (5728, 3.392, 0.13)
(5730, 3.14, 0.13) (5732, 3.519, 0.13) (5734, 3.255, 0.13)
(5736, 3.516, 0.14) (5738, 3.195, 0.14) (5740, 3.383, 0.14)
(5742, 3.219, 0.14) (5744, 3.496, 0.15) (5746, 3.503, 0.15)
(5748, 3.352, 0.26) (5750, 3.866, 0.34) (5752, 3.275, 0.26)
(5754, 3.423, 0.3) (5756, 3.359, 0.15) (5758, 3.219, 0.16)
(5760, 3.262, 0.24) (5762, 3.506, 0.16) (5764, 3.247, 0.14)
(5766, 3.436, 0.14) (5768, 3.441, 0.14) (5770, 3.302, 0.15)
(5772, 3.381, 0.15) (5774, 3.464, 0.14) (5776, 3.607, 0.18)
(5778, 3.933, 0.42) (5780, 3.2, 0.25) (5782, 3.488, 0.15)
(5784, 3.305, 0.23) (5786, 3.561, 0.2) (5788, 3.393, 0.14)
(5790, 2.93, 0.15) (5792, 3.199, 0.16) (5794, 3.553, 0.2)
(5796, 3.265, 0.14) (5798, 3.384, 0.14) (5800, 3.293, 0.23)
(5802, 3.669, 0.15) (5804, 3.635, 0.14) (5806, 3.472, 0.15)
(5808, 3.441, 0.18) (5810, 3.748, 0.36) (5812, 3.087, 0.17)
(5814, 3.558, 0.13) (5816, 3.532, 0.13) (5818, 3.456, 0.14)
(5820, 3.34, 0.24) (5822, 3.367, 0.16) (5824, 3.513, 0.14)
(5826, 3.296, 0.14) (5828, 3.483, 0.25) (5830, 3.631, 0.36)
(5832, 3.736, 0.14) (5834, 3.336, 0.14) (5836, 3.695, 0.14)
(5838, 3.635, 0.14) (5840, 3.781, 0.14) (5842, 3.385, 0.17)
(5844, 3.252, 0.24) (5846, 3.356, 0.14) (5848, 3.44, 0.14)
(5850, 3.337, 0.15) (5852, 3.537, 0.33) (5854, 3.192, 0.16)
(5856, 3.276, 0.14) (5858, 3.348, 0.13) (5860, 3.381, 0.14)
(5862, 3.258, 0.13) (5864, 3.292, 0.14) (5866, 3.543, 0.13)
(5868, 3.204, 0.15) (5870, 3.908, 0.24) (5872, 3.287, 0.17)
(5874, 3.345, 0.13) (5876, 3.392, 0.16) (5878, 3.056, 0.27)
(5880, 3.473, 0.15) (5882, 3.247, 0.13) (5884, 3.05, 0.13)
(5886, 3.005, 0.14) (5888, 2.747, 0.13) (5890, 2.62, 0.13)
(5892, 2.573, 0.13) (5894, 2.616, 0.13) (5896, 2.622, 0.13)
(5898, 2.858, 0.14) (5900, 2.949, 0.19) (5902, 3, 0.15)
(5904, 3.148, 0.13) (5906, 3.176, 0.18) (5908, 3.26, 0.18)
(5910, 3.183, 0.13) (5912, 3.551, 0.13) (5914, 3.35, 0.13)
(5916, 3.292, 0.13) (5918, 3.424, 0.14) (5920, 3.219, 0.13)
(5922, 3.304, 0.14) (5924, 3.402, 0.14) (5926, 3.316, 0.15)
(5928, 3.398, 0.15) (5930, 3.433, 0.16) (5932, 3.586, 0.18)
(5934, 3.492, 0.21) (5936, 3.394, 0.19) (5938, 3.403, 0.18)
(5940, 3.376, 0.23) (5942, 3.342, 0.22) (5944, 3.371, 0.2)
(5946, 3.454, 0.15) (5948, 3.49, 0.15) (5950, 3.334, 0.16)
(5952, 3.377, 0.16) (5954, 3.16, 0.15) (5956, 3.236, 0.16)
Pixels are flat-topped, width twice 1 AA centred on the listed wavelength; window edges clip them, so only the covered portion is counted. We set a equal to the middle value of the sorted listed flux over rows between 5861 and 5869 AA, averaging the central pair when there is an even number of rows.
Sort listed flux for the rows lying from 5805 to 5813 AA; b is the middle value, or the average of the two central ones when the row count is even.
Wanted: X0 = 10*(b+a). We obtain 67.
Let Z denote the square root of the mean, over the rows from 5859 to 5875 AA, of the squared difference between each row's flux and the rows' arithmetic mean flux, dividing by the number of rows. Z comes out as 0.21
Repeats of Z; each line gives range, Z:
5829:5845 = 0.19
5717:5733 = 0.11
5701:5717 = 0.15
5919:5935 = 0.11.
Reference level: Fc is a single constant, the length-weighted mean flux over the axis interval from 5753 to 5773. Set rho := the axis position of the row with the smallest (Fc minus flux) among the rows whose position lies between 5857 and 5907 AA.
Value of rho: 5870 AA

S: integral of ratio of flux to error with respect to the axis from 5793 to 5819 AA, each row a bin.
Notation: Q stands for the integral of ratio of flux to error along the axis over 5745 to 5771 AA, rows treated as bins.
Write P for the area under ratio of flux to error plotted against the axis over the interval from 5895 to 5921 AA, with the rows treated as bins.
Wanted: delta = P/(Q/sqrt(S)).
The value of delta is 28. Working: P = 576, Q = 488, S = 560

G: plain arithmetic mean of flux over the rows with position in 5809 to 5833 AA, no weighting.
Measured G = 3.48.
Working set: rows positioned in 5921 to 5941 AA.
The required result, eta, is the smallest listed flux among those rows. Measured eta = 3.304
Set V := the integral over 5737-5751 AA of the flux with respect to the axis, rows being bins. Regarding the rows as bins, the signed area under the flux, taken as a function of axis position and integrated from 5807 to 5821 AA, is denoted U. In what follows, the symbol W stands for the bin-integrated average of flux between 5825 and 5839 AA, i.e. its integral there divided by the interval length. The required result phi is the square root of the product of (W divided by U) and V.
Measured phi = 1.88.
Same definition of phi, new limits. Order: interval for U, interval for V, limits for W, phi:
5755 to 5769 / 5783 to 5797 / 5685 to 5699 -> 1.81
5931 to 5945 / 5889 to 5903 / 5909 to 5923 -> 1.64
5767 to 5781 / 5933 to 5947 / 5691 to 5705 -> 1.79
